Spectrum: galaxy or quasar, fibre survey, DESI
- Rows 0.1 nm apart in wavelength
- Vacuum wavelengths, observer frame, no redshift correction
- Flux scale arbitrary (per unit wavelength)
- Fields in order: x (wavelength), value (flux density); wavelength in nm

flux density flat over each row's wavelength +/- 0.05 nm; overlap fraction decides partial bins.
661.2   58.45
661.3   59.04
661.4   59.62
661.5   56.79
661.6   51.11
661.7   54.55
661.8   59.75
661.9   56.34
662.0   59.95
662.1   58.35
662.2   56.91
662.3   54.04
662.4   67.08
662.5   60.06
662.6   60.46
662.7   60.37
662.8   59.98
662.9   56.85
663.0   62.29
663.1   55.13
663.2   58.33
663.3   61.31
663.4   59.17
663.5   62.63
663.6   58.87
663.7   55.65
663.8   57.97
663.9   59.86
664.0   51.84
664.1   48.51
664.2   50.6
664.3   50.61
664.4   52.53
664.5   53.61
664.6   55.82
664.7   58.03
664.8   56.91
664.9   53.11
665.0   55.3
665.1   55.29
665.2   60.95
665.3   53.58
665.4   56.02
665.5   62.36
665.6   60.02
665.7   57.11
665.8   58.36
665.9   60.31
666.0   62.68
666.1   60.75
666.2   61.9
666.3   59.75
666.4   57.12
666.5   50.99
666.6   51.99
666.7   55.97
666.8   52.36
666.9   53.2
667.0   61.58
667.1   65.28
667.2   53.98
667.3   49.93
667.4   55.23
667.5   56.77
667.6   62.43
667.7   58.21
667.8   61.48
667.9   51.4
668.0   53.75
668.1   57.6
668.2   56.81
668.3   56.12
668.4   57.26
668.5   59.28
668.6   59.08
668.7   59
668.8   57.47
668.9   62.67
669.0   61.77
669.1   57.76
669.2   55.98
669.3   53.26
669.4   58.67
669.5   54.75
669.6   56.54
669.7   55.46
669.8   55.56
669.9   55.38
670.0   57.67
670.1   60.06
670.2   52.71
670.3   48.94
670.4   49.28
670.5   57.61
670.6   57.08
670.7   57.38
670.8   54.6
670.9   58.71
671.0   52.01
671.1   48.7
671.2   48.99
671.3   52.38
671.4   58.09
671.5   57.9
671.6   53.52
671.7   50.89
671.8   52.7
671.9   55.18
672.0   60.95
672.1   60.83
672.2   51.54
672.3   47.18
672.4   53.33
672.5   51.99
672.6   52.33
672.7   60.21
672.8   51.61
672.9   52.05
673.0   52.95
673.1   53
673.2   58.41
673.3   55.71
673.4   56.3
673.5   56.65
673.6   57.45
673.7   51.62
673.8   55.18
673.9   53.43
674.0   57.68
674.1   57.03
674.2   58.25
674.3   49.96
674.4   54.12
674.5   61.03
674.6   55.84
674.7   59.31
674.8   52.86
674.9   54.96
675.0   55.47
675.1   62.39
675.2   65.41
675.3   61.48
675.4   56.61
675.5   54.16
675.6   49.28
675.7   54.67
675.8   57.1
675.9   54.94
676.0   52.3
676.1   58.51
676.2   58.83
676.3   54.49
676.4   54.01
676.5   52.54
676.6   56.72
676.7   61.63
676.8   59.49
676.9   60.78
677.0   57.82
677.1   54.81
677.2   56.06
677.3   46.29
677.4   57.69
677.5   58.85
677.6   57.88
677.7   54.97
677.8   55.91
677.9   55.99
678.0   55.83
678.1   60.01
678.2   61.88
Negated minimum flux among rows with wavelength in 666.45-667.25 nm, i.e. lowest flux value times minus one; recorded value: -51.0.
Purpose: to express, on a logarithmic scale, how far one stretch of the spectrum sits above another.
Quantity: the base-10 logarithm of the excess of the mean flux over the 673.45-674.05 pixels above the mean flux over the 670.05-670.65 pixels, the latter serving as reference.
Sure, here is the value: 0.0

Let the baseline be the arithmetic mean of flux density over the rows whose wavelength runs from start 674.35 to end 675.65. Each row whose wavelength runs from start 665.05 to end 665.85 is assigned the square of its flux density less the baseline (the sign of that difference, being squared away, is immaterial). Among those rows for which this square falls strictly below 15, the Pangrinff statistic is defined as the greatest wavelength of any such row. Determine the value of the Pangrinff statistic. 665.8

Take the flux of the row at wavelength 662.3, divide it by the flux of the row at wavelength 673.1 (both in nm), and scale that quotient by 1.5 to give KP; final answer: 1.53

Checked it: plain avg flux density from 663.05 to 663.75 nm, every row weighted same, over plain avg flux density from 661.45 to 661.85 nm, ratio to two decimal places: 1.06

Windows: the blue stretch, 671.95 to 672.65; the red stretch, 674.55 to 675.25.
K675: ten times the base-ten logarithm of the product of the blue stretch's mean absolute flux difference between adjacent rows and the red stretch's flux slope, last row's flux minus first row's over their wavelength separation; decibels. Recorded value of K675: 18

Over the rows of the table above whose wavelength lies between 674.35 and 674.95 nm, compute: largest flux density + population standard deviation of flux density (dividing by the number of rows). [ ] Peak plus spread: 63.9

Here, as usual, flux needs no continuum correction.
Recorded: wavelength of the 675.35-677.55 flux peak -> 676.7 nm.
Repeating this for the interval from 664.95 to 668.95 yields 667.1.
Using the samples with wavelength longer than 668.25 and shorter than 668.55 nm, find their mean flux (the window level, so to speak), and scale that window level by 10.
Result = 576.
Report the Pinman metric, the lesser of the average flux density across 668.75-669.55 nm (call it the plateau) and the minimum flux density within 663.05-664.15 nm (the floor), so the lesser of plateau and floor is 48.5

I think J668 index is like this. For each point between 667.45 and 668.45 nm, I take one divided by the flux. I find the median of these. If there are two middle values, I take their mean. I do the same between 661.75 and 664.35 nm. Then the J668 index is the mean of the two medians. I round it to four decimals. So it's 0.0173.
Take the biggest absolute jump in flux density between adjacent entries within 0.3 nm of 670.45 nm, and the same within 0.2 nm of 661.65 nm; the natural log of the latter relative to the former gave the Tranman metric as -0.38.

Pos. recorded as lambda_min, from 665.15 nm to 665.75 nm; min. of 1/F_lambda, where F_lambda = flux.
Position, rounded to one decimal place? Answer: 665.5 nm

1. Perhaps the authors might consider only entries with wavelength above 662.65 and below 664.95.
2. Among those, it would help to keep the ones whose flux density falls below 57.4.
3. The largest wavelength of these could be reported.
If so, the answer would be 664.9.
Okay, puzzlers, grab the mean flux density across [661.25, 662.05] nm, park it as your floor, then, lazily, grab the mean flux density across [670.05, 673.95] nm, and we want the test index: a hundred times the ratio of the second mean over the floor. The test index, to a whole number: 95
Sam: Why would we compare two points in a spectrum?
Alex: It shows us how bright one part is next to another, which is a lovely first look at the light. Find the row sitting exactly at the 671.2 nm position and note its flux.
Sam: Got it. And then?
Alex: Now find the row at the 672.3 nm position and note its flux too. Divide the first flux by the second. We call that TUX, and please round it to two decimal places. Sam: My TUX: 1.04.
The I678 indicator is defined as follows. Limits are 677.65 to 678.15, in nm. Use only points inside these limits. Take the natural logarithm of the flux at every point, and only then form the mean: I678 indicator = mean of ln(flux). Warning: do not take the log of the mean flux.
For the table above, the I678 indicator 4.03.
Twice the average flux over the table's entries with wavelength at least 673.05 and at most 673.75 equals 111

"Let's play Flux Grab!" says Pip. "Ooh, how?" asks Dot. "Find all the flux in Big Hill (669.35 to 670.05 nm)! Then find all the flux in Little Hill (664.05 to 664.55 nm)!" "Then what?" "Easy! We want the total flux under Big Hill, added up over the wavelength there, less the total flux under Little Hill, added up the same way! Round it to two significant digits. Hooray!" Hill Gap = 14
